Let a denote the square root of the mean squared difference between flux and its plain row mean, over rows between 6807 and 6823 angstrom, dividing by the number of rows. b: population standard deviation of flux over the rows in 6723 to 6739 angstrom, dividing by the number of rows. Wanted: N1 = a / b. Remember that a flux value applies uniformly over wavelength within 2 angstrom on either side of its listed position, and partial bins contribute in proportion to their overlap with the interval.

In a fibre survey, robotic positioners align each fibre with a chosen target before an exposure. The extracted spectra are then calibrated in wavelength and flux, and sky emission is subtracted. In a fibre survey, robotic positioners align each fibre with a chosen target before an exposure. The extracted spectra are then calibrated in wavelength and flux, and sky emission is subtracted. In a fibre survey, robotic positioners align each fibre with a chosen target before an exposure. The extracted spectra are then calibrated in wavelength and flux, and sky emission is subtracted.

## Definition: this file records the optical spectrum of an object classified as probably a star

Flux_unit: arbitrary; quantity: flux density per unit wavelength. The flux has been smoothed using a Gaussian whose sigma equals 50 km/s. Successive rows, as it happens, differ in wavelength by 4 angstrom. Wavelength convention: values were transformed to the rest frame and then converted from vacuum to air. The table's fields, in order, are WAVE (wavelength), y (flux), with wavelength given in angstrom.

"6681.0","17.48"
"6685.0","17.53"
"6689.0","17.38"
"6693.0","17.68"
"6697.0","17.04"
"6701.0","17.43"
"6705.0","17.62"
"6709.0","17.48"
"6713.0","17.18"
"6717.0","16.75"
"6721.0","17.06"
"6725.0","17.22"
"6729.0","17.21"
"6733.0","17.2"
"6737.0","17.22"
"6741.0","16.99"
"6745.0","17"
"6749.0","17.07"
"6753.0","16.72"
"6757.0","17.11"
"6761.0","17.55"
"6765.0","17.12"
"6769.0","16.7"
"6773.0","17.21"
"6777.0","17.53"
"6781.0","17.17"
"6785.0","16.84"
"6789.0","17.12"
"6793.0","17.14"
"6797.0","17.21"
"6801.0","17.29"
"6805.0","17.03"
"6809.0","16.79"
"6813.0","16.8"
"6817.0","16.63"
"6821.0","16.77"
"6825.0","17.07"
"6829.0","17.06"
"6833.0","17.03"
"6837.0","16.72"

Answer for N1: 8.28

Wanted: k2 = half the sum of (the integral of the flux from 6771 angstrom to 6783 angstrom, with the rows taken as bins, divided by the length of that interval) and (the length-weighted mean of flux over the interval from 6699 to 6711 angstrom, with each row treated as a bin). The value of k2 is 17.4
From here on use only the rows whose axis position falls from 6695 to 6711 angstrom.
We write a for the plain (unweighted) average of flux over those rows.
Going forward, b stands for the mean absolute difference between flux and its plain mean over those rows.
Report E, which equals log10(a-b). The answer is 1.24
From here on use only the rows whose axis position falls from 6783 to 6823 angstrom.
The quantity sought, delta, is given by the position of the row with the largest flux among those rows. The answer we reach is 6801.0 angstrom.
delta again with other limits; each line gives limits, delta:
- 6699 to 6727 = 6705.0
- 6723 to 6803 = 6761.0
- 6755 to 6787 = 6761.0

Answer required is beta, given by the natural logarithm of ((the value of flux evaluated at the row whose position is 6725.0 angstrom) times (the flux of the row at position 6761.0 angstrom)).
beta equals 5.711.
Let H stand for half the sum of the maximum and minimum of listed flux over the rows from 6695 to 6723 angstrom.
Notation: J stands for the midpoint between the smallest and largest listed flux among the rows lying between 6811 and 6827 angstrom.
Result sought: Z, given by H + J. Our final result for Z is 34.0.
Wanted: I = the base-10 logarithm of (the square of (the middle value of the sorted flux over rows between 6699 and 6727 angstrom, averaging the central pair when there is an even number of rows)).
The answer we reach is 2.47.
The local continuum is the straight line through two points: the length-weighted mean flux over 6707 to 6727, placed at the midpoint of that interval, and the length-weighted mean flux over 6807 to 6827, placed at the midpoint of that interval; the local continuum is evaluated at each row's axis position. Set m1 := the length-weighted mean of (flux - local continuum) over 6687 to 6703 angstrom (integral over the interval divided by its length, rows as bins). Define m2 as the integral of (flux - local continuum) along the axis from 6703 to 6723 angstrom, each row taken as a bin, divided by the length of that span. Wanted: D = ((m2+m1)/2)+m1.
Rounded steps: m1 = 0.17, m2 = 0.07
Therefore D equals 0.29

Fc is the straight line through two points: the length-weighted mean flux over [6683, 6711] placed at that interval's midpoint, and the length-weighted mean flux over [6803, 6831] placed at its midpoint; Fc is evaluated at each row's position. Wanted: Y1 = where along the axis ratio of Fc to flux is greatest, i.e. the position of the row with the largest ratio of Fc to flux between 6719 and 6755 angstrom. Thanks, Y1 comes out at 6753.0 angstrom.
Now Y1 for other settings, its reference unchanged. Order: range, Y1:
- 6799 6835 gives 6817.0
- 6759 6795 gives 6769.0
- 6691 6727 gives 6717.0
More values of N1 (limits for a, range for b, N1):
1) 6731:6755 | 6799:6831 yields 0.82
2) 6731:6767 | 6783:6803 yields 1.38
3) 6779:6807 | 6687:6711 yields 0.65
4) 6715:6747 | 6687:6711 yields 0.76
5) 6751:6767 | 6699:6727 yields 1.08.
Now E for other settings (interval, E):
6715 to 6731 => 1.23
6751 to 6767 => 1.23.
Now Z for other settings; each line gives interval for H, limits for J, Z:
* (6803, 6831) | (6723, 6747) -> 34.0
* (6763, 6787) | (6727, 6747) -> 34.2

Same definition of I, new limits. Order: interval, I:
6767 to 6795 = 2.47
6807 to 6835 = 2.45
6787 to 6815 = 2.47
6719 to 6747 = 2.47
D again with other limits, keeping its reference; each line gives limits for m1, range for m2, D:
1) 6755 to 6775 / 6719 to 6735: 0.27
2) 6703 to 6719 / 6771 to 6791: 0.27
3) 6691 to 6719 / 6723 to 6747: 0.23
